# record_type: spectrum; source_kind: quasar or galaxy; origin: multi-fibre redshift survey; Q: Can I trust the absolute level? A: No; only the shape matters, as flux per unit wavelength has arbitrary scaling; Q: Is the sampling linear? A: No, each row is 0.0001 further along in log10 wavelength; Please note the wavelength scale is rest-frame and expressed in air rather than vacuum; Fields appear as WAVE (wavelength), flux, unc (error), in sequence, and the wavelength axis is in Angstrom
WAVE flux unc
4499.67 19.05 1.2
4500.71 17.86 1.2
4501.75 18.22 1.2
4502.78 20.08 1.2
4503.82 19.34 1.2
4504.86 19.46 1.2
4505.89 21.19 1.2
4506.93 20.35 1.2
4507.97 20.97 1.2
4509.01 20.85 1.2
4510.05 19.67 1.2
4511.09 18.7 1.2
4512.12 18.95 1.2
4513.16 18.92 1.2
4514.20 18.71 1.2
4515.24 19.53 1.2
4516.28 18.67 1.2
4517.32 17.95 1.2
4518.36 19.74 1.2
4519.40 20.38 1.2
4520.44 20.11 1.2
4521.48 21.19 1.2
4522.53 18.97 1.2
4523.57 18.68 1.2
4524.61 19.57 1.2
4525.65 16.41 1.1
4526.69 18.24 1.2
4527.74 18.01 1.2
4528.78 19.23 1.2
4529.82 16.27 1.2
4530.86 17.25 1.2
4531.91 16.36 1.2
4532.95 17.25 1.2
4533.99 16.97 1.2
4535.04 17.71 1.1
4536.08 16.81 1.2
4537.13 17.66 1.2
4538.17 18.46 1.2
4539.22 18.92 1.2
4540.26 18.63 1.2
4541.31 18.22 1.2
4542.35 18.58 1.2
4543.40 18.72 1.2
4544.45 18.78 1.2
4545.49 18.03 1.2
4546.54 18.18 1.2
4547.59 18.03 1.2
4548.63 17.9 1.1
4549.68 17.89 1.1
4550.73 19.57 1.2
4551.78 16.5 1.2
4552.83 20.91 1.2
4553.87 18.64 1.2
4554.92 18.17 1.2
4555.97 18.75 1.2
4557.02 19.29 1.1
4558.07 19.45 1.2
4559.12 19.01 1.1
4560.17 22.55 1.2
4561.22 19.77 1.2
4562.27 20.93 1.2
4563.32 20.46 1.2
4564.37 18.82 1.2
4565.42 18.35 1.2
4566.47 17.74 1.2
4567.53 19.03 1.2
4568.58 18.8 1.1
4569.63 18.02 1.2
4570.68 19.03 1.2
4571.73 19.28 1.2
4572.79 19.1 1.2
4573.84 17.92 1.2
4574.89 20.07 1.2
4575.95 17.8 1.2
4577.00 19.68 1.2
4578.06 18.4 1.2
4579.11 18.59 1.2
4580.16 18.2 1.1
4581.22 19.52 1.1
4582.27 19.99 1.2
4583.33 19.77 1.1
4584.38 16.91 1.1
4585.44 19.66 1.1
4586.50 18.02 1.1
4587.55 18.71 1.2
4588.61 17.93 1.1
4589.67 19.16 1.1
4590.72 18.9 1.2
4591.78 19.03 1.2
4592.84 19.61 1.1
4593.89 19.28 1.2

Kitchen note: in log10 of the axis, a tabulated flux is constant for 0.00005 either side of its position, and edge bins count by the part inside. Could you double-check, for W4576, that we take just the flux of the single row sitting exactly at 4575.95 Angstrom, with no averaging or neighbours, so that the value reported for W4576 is 17.8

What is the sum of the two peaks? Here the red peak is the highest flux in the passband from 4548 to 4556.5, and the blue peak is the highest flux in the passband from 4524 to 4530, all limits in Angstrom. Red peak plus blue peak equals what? 40.5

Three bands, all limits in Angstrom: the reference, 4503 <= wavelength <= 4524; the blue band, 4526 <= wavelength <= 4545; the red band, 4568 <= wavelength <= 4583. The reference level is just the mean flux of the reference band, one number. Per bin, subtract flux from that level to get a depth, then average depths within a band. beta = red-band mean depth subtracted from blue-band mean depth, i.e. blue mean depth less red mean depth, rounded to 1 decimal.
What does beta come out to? 1.0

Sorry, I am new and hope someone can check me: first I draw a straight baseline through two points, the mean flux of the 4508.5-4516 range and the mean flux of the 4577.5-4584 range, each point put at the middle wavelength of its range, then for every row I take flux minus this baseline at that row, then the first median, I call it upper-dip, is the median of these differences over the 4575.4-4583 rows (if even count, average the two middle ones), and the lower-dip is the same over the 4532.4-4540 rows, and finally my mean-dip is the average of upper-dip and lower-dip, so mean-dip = -1.0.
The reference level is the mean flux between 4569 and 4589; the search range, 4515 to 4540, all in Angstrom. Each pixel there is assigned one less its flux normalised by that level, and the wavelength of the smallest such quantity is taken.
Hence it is 4521.48 Angstrom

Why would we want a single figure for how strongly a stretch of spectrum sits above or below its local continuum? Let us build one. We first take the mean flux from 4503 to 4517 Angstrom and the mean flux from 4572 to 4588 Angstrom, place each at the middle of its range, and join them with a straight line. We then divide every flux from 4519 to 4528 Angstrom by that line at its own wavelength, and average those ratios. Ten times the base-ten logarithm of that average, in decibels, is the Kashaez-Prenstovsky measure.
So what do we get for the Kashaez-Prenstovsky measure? -0.09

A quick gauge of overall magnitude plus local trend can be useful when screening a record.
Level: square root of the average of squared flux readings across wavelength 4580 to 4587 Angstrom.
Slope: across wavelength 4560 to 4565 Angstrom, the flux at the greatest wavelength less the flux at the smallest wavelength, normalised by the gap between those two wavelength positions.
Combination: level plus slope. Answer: 18.0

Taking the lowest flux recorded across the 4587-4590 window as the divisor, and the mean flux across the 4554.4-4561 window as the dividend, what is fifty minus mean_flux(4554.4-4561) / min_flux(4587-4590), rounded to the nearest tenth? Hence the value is 48.9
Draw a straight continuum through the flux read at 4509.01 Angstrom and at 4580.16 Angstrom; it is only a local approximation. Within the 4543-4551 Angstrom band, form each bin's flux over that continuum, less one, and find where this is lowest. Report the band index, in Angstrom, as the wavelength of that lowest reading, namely 4548.63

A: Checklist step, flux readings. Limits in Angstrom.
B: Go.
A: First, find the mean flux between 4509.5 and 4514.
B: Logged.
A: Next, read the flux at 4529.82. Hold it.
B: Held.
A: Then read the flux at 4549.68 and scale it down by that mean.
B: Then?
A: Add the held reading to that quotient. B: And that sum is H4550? 17.2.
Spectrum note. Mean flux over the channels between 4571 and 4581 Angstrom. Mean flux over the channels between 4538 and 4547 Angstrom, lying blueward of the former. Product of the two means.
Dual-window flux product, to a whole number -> 348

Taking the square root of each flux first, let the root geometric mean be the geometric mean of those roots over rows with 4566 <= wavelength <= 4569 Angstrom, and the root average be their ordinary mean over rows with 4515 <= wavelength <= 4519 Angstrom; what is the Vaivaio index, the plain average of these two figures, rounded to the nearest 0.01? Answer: 4.33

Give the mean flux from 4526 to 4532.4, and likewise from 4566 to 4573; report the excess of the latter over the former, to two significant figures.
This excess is 1.2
